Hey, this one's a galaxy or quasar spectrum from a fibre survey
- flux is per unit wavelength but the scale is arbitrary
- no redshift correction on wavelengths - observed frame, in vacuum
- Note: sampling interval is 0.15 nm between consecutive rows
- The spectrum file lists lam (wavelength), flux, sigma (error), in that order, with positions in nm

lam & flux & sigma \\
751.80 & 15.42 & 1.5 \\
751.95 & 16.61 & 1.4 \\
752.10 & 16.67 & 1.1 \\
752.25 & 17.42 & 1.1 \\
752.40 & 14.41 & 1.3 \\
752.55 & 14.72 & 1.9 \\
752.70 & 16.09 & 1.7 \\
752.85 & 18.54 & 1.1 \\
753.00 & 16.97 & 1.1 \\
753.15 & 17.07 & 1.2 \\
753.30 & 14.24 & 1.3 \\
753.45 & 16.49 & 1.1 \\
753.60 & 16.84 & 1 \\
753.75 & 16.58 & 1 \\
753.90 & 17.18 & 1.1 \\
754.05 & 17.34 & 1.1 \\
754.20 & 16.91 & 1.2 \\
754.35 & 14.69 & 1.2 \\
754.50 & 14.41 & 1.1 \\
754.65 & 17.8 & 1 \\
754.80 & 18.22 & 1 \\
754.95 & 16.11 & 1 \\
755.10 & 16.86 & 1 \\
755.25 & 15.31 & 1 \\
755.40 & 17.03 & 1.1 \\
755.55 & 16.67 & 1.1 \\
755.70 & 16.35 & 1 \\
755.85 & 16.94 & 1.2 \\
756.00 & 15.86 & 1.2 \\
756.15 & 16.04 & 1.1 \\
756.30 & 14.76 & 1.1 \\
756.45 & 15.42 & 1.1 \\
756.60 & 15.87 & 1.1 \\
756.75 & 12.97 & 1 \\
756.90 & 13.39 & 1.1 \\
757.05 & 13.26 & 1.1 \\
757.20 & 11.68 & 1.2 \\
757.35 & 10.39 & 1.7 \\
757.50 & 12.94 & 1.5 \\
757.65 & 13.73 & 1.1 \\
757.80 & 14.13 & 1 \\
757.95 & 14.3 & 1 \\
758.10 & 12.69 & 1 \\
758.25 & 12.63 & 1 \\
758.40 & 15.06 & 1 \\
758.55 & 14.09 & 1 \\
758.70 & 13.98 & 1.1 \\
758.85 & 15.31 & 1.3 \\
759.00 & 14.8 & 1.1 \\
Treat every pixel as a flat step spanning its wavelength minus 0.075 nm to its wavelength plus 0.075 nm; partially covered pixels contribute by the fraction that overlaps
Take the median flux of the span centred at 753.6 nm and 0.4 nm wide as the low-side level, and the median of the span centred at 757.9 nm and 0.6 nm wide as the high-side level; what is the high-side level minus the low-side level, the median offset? -2.65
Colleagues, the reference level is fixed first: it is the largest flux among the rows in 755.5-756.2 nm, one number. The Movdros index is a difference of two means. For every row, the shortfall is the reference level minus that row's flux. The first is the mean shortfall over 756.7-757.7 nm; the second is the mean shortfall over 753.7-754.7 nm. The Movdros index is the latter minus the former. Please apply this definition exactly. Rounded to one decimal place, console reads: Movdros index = -3.8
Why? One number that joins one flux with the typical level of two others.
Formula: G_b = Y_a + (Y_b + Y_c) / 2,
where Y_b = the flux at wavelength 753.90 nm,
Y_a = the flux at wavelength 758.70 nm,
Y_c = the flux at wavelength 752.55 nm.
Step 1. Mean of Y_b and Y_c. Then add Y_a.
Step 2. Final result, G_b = 29.9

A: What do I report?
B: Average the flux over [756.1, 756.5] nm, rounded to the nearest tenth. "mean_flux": 15.4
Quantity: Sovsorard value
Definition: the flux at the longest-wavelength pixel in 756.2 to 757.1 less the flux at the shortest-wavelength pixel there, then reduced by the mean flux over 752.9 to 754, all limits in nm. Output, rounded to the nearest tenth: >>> -18.0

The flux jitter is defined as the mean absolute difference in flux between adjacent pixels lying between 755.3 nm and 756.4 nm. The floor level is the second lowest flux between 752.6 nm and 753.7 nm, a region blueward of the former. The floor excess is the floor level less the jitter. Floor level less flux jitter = 15.5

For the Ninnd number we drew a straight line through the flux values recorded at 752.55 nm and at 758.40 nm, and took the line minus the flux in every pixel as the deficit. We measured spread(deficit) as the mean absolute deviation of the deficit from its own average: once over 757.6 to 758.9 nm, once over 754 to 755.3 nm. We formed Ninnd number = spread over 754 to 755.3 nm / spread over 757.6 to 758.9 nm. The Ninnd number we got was 1.8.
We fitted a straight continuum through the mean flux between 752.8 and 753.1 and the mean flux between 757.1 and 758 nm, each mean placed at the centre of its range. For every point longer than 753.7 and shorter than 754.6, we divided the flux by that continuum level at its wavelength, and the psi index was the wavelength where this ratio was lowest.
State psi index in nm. 754.50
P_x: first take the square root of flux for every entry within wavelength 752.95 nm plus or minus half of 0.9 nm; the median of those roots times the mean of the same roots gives 16.4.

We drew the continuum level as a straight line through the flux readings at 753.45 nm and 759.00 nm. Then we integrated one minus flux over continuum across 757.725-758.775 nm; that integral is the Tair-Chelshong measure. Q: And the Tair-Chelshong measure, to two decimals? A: 0.08 nm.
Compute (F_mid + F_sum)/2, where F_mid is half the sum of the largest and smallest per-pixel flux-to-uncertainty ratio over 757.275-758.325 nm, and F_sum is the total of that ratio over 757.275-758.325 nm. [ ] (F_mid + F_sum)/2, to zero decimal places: 46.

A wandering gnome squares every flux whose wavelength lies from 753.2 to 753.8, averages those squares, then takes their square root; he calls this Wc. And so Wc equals 16.1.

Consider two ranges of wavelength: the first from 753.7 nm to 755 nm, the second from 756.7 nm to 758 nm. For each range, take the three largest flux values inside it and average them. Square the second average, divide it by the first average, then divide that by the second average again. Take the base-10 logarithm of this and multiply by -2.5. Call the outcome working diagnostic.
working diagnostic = 0.26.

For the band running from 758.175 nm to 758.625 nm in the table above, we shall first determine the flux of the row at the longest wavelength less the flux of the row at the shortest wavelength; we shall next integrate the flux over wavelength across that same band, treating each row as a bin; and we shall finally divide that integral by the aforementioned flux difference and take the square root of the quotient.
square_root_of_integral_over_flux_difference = 2.1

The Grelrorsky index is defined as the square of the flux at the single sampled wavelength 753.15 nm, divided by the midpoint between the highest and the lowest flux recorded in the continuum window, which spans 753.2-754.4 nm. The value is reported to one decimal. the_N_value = 18.5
